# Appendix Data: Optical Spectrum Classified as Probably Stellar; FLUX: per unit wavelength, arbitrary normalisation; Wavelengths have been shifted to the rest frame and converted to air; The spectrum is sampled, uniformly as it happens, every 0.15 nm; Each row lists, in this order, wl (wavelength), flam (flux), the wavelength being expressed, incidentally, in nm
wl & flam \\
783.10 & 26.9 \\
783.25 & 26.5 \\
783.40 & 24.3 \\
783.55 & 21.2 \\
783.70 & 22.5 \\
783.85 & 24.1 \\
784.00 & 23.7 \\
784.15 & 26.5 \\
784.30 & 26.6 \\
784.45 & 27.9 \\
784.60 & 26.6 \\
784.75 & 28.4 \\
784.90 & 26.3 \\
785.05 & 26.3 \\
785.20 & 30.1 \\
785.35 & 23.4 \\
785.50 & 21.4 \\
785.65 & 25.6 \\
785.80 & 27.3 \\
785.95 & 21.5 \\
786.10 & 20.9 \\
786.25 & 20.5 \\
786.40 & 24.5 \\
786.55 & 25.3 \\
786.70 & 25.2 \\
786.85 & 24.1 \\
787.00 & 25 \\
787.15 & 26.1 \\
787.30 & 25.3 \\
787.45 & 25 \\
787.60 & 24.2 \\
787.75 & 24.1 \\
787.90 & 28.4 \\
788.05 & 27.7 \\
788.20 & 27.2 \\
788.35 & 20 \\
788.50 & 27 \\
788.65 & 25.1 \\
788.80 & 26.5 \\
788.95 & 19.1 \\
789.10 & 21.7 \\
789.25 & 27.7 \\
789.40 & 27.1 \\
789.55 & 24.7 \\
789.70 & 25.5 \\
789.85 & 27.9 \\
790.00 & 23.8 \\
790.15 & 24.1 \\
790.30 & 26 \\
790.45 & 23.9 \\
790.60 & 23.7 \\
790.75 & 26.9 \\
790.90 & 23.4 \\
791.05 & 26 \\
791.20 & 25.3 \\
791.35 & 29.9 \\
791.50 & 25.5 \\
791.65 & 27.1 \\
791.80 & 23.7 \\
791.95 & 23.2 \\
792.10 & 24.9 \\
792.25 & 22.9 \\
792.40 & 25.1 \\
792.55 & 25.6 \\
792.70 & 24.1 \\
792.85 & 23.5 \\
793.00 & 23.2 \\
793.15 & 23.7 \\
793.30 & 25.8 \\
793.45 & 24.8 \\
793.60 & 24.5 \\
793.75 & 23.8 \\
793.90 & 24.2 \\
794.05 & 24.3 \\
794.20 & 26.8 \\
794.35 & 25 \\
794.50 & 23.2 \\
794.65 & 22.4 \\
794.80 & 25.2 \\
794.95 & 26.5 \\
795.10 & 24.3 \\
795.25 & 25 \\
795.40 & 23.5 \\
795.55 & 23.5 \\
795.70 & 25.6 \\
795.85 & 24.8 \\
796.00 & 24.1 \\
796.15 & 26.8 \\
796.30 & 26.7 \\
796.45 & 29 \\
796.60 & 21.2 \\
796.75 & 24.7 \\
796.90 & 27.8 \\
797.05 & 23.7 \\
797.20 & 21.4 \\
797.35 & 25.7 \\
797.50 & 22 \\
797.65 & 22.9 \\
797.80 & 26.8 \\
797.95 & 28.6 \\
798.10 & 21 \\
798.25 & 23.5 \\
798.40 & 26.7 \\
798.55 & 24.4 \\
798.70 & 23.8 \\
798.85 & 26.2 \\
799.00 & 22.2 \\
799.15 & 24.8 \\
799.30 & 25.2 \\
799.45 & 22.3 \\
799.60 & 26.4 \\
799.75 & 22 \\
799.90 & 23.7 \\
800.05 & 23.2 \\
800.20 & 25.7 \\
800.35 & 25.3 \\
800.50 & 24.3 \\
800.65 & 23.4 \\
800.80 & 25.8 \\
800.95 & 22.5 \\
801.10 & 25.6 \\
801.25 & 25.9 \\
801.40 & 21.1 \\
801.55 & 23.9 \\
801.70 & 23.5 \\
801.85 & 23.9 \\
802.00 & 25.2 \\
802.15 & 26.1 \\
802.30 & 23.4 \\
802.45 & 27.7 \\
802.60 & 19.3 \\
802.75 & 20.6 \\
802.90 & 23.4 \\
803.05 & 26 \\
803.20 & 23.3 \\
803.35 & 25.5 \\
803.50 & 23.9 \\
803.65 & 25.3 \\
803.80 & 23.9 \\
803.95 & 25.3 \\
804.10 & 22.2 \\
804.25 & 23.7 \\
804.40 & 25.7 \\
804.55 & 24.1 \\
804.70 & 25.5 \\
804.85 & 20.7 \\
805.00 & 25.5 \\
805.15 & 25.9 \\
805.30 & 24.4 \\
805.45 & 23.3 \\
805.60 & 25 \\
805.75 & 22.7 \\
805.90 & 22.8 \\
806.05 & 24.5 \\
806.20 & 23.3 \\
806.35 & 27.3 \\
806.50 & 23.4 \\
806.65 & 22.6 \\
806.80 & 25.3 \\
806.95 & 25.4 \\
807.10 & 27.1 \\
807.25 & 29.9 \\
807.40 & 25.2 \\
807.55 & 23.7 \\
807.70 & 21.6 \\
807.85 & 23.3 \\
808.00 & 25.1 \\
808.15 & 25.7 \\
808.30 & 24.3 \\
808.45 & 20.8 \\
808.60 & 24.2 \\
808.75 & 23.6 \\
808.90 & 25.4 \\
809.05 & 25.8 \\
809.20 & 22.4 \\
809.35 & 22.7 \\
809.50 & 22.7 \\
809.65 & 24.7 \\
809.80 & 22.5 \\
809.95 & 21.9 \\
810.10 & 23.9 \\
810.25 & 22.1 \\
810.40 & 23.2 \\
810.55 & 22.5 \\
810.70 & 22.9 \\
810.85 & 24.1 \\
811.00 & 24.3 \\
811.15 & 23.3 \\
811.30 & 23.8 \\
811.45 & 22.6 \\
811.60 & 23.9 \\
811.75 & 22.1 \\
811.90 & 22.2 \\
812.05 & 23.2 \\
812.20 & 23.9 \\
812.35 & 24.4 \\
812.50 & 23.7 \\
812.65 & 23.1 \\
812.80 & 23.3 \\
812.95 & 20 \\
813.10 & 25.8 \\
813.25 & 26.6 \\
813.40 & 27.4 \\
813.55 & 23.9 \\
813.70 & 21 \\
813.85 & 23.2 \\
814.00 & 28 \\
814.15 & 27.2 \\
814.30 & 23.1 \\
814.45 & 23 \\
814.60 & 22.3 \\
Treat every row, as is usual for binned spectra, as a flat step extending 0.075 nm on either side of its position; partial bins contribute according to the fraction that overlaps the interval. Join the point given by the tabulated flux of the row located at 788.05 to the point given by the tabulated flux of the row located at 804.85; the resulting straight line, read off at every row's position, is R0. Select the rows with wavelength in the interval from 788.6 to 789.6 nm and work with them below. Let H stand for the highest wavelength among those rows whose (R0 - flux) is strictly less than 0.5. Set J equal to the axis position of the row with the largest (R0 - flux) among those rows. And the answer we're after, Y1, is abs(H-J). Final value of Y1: 0.45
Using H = 789.40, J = 788.95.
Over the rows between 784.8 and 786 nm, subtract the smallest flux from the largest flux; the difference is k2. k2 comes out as 8.7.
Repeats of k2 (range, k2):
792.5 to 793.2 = 2.4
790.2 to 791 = 3.5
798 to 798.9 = 5.7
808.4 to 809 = 4.6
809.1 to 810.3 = 2.8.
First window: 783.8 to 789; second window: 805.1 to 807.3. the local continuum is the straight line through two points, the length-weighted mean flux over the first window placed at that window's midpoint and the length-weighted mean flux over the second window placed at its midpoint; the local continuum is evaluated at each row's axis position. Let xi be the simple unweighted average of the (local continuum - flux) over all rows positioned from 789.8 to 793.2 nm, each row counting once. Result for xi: 0.1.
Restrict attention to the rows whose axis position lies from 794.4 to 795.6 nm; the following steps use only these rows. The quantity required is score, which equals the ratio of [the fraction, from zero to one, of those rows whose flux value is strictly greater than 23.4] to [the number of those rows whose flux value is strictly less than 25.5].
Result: 0.11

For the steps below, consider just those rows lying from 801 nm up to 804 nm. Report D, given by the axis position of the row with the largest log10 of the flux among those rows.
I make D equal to 802.45 nm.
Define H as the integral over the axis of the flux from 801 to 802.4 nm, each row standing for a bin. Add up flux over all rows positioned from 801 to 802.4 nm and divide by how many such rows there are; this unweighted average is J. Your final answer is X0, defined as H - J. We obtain 10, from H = 34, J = 24.3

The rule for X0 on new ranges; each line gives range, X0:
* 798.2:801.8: 63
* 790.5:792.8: 33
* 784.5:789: 87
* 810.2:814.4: 76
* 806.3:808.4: 27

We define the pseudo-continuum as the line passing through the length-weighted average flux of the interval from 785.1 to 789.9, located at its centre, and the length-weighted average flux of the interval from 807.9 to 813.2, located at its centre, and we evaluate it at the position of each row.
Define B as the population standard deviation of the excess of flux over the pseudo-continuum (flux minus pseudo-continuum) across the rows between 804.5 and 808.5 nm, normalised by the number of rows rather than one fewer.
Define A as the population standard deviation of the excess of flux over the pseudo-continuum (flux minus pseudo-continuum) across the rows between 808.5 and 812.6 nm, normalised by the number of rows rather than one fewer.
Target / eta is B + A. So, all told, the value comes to 3.0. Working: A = 1.0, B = 1.97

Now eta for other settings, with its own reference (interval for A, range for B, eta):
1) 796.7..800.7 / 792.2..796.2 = 3.1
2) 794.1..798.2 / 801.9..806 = 4.0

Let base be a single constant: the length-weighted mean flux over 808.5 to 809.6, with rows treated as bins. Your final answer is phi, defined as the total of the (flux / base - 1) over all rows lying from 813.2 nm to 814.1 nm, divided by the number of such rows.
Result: 0.052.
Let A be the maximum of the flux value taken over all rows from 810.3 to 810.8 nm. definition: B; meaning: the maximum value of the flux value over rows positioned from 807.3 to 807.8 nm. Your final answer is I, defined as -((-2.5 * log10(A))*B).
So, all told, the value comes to 86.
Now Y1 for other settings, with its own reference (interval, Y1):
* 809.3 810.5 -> 0.45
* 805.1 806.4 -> 0.60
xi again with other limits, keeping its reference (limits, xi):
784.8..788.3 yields 0.1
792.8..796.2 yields 0.4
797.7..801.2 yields 0.4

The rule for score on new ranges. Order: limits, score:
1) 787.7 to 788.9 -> 0.29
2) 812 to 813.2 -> 0.07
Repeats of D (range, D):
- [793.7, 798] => 796.45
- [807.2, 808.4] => 807.25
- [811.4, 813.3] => 813.25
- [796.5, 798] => 797.95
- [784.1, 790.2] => 785.20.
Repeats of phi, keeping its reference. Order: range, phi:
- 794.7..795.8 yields 0.043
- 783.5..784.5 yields 0.036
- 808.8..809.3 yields 0.032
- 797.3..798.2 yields 0.030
